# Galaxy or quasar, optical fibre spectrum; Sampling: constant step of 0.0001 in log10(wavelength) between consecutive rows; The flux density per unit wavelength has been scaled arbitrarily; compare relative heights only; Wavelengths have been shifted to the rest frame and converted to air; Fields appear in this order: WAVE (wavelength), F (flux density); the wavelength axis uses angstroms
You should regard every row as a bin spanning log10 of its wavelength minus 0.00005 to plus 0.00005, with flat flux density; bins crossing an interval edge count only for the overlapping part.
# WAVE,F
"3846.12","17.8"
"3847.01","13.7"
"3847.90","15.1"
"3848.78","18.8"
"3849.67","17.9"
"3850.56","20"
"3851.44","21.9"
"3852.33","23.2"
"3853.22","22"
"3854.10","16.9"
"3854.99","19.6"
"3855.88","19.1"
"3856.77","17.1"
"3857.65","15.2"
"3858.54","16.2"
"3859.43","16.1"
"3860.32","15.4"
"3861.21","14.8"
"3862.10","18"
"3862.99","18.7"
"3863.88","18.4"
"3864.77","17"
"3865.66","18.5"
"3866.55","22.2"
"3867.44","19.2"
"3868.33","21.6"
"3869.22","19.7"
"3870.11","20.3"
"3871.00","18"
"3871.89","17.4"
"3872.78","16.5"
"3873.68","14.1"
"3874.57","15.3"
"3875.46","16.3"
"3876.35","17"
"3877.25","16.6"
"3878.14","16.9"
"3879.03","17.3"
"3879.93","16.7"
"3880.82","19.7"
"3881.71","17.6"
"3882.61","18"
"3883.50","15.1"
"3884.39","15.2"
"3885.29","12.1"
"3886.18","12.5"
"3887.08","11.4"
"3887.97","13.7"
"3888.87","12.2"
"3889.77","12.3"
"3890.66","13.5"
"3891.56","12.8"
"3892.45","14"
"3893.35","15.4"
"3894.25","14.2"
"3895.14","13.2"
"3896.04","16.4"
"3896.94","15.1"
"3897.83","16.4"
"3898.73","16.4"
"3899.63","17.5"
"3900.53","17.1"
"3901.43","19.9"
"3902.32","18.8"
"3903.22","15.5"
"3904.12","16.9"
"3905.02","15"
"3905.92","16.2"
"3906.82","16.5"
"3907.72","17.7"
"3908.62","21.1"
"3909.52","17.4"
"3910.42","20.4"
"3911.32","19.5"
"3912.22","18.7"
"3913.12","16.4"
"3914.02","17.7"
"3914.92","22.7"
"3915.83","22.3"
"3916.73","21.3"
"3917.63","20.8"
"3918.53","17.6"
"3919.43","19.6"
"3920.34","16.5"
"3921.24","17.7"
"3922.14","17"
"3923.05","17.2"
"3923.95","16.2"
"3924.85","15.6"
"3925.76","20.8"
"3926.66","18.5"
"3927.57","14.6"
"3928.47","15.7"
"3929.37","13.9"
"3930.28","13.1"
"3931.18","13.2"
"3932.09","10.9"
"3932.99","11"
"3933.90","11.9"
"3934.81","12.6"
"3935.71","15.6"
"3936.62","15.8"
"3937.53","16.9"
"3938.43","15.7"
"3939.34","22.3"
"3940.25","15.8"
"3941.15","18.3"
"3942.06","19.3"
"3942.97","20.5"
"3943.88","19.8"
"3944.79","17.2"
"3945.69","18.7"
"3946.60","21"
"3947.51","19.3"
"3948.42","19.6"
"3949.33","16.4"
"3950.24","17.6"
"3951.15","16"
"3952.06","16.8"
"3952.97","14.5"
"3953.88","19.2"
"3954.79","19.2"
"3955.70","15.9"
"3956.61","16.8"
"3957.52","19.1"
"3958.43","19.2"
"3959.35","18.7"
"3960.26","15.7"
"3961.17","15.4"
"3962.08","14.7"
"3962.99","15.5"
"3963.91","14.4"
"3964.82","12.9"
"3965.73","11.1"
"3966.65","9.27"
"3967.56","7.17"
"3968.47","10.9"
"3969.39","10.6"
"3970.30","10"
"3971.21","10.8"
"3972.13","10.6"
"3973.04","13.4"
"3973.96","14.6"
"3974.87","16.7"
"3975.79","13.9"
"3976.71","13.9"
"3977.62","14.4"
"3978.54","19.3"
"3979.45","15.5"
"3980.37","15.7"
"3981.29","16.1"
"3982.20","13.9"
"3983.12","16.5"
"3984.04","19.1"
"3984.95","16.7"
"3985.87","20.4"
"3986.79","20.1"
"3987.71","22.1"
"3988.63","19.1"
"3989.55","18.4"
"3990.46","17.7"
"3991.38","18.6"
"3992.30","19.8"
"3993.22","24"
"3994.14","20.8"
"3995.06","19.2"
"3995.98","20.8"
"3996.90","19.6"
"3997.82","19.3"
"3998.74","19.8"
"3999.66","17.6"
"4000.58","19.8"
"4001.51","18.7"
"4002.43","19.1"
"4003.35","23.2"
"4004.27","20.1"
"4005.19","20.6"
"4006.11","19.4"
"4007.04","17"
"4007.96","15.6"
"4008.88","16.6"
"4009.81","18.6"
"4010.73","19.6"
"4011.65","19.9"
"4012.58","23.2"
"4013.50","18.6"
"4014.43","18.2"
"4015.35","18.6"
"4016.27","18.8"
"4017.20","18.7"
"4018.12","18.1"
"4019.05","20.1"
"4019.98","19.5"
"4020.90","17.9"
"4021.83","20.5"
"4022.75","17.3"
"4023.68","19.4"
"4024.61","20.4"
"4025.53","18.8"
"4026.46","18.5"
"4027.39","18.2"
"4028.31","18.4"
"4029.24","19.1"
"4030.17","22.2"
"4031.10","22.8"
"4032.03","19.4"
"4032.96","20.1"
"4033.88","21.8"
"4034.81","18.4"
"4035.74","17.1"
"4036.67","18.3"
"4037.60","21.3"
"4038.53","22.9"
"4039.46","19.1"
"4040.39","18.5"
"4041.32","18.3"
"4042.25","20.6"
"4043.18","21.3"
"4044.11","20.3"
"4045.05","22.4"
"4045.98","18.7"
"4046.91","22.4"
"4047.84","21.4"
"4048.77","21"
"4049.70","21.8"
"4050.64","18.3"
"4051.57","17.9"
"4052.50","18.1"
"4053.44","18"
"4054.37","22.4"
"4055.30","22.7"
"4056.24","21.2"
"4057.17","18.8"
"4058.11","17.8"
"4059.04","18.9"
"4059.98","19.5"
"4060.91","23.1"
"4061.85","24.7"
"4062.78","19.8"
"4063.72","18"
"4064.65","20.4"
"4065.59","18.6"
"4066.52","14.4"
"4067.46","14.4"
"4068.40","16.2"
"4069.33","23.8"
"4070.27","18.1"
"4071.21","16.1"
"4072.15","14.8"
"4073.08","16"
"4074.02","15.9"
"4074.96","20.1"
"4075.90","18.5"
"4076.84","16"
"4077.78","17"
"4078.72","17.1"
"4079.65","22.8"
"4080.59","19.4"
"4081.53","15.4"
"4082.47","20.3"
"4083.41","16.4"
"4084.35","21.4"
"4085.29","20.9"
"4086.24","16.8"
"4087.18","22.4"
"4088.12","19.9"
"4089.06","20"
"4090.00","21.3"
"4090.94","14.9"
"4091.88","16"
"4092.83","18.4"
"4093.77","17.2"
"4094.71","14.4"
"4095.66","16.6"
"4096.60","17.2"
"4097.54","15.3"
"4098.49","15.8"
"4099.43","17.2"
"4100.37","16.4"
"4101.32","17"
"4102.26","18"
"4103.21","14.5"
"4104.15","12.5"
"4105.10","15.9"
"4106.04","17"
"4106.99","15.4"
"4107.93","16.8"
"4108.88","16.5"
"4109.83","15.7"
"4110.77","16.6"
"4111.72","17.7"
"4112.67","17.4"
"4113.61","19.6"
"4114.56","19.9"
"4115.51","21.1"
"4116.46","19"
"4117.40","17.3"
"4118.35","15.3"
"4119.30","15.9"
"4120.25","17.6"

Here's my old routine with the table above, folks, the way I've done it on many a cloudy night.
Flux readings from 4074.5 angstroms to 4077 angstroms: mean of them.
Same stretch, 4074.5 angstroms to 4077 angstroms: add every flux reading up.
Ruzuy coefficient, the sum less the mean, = 36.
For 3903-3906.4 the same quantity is 48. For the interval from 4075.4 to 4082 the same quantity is 108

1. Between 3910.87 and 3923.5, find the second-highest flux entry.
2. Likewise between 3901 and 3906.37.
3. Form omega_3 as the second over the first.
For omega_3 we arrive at 0.84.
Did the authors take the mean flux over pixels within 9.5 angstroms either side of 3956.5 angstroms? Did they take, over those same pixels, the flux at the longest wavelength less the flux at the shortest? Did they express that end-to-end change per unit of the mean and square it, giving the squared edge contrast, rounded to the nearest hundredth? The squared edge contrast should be 0.24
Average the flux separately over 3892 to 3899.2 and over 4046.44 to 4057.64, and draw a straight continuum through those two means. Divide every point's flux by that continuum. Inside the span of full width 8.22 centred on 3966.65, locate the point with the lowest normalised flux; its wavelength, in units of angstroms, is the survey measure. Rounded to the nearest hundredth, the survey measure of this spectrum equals 3967.56 angstroms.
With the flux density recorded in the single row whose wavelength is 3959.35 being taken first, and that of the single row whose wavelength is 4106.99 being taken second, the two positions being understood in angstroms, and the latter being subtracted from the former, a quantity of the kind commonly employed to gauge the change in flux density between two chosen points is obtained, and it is 3.3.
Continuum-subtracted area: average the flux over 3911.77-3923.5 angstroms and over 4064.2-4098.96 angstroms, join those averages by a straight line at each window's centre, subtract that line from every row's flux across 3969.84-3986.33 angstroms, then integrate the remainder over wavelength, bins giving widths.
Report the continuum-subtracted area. -56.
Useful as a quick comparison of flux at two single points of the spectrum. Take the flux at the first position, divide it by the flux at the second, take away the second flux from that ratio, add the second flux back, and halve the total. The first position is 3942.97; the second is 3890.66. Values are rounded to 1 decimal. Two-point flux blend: 0.8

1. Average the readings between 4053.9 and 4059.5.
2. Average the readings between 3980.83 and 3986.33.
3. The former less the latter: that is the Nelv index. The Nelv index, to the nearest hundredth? 3.18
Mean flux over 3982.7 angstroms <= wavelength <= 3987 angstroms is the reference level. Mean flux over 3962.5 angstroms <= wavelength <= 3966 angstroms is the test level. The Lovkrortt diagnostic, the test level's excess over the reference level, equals -5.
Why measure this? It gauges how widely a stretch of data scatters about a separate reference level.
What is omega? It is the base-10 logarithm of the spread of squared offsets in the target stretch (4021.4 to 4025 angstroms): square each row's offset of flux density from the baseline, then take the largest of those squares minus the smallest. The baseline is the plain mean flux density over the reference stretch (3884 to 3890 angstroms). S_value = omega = 1.6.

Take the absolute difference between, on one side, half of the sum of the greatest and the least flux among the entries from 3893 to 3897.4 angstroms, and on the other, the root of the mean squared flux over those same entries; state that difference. 0.1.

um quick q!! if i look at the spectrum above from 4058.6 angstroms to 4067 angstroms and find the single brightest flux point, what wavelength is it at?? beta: 4061.85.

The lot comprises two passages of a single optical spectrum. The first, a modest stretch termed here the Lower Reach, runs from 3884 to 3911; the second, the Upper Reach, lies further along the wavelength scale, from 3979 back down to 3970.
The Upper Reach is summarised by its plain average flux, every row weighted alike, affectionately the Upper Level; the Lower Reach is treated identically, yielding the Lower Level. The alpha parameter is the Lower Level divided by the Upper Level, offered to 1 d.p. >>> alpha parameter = 1.1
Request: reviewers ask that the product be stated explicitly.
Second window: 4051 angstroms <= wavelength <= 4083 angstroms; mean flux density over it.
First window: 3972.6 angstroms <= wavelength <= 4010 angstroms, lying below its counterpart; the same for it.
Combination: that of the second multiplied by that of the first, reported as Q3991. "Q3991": 340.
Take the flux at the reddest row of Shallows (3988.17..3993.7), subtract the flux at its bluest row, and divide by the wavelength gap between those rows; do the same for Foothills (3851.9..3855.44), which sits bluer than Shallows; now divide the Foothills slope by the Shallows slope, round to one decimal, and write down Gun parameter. -1.3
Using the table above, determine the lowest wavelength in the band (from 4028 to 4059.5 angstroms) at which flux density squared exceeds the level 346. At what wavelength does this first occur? 4029.24 angstroms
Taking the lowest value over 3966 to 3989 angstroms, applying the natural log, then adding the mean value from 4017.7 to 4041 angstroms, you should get 21.5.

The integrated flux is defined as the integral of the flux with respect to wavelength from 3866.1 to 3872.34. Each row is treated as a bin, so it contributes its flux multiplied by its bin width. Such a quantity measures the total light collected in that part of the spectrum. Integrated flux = 123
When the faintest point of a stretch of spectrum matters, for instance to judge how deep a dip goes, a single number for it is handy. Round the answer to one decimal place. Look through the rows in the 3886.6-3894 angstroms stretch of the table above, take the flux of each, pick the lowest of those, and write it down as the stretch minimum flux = 11.4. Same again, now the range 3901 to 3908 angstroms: 15.0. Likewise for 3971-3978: 10.6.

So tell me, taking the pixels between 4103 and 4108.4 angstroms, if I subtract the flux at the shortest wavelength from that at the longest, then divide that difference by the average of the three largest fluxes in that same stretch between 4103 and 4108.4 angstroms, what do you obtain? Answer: 0.14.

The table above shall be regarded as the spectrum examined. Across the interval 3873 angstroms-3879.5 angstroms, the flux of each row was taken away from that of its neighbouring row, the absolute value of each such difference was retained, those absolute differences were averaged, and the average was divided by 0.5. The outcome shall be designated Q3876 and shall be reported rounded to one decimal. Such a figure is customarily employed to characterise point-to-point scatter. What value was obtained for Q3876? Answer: 1.3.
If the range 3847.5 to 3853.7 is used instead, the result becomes 3.7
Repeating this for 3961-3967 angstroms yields 2.6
